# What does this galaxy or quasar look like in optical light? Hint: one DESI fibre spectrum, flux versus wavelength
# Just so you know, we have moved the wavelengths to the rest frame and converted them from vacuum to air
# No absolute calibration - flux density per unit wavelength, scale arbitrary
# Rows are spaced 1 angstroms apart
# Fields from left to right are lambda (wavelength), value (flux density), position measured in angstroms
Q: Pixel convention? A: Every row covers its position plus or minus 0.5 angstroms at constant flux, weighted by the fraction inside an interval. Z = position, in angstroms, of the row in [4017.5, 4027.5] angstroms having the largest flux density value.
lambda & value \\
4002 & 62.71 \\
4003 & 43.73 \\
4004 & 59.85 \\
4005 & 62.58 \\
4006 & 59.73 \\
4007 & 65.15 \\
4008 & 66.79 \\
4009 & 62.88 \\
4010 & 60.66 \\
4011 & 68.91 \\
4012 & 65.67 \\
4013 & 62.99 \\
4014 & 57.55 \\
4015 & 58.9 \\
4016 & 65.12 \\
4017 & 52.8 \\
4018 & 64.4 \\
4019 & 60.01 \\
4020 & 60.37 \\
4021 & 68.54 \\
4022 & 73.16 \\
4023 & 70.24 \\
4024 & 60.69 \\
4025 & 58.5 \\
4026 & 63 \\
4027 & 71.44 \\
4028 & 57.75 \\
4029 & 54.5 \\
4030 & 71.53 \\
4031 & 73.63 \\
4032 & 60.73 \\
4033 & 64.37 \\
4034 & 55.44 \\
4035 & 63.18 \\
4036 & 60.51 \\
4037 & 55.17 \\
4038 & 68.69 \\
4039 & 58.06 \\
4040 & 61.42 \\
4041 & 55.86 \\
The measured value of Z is 4022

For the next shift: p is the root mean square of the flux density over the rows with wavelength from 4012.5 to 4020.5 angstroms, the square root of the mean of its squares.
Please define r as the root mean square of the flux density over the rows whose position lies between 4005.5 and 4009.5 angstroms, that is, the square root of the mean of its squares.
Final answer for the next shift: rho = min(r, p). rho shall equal 60.4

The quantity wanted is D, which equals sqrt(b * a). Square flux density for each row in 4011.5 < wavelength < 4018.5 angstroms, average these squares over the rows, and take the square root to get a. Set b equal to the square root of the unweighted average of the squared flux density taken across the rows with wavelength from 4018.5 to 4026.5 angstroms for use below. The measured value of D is 62.9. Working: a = 61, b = 64.5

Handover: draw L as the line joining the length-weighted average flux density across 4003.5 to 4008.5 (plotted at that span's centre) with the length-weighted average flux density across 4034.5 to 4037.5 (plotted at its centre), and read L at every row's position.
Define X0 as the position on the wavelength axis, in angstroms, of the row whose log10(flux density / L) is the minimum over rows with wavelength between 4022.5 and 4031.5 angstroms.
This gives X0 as 4029 angstroms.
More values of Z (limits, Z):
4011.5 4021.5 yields 4021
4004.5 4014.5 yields 4011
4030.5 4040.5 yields 4031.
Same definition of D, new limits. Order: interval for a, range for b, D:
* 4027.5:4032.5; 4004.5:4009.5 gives 63.8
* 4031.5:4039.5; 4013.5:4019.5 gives 60.4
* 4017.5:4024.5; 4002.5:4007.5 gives 62.0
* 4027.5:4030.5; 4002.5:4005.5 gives 58.8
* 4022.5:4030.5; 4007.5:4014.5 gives 63.8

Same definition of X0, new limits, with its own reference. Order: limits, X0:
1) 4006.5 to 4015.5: 4014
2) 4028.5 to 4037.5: 4029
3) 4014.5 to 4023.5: 4017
